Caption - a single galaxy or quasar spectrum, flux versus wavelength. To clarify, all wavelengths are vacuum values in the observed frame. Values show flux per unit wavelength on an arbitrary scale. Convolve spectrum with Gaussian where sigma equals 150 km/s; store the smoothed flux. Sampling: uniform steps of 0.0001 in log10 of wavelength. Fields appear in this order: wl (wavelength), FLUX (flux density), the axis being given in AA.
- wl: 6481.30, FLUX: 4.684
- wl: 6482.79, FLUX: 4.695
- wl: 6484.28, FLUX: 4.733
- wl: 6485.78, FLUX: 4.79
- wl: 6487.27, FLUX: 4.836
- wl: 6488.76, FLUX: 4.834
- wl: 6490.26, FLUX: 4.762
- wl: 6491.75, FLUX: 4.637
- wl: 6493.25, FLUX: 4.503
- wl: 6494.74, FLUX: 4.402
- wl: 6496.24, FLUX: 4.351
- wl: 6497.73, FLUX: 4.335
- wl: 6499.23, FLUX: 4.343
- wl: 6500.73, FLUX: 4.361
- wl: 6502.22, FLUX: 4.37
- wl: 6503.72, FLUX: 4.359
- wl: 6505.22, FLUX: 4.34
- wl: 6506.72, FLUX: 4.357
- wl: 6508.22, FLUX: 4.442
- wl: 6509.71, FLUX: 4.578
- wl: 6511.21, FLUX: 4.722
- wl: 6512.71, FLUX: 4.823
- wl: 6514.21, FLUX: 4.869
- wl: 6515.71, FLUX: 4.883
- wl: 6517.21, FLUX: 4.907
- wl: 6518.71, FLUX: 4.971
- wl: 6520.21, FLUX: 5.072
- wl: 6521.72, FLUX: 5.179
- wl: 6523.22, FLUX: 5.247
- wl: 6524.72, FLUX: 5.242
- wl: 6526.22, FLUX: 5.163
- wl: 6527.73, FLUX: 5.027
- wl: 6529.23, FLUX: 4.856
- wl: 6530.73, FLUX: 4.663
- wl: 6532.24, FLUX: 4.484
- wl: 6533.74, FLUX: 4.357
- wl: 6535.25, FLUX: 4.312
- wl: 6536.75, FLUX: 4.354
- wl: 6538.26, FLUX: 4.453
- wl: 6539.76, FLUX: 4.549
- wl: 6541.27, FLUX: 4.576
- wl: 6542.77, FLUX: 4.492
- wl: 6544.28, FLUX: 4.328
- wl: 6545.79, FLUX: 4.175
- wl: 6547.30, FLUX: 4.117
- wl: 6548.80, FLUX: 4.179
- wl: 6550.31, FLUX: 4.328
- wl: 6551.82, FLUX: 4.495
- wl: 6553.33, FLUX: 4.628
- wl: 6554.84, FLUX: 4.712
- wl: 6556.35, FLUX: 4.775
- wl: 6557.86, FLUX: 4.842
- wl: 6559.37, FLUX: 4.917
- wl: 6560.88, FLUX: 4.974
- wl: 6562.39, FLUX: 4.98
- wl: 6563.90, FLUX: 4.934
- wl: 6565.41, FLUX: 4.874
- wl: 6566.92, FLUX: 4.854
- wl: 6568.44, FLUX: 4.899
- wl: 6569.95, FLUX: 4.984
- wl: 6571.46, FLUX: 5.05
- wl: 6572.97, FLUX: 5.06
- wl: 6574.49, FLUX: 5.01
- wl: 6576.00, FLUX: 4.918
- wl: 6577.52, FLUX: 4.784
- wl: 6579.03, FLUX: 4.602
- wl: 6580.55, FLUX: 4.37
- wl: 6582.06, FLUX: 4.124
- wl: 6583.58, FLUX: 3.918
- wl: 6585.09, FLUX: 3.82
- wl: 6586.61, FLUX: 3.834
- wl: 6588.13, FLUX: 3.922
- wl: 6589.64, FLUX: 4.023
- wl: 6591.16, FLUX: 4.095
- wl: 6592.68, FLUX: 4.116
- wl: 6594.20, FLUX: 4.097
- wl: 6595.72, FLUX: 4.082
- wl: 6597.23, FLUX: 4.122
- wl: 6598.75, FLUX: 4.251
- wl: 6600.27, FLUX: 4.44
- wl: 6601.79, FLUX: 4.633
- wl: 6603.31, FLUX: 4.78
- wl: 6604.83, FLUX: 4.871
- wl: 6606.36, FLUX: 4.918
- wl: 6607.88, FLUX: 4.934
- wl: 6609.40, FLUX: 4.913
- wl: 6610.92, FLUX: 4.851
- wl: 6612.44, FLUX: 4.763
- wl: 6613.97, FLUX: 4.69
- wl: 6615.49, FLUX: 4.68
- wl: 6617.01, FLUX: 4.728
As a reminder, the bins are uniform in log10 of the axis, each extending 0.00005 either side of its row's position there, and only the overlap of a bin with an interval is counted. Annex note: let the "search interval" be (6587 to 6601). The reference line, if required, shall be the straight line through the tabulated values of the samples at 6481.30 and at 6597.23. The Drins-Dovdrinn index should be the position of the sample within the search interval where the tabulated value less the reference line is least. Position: 6588.13 AA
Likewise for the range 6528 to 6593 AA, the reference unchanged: 6585.09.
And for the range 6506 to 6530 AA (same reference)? 6506.72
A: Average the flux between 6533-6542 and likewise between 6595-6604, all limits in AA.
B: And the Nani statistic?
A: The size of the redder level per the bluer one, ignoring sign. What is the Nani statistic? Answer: 0.99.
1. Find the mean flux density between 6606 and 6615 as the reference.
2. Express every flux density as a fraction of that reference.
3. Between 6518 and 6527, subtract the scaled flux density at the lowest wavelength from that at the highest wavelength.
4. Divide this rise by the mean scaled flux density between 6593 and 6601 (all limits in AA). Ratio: 0.05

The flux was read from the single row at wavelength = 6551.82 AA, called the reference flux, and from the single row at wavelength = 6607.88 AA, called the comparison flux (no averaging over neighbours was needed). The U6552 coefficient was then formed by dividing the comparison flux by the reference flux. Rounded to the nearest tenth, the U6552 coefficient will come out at 1.1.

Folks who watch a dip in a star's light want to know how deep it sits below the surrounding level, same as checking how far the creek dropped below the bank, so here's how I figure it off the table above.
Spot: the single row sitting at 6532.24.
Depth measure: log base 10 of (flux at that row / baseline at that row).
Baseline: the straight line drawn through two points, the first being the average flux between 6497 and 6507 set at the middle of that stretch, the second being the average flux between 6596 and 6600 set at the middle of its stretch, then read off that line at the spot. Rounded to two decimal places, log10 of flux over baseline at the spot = 0.02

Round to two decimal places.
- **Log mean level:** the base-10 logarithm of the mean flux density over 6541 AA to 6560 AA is 0.65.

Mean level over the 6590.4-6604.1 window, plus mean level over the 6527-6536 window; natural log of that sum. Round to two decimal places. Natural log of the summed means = 2.19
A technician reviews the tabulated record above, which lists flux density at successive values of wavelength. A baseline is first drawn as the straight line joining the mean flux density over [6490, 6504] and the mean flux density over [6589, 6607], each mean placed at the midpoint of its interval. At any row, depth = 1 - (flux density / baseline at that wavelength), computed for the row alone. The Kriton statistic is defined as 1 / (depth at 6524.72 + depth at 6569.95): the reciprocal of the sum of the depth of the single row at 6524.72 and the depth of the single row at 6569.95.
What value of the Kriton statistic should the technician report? -3.1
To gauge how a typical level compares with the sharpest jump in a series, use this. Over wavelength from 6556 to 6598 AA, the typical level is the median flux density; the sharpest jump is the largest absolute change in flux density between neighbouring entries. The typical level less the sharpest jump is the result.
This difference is 4.53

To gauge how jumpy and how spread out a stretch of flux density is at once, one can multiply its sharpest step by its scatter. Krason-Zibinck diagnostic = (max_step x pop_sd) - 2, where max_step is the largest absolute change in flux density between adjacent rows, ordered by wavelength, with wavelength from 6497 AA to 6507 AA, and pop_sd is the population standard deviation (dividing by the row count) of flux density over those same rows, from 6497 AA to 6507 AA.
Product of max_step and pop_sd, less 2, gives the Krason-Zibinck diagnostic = -2.000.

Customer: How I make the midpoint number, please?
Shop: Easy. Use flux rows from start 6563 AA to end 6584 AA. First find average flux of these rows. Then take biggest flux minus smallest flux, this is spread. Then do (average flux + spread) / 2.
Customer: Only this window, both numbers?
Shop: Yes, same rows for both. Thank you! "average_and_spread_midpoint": 2.9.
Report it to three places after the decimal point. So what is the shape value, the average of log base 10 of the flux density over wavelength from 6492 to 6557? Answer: 0.662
